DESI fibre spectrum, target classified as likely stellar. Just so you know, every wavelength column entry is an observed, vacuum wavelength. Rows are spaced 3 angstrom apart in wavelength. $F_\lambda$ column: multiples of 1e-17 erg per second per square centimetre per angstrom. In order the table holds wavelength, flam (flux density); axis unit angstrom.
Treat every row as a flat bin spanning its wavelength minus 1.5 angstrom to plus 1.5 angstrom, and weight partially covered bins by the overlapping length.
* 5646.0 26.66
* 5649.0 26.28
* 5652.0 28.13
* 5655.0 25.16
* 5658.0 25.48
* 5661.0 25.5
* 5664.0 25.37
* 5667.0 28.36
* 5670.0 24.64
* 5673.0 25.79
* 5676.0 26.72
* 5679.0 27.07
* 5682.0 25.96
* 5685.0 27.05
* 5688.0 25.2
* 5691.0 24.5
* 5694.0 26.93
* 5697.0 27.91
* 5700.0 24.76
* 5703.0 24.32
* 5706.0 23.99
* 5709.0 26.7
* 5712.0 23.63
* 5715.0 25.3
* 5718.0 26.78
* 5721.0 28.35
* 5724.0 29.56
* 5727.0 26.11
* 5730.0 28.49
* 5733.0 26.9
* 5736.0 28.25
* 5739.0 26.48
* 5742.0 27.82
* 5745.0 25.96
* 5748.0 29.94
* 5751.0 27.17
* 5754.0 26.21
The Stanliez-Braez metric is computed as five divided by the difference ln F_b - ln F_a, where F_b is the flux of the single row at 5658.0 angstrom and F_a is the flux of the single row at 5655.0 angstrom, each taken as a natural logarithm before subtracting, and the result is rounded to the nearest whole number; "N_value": 396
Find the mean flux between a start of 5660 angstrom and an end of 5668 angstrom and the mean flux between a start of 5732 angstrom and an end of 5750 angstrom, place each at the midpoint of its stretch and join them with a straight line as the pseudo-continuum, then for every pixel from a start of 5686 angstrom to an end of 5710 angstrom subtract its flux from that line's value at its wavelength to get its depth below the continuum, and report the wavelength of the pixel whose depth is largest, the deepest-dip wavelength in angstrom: 5706.0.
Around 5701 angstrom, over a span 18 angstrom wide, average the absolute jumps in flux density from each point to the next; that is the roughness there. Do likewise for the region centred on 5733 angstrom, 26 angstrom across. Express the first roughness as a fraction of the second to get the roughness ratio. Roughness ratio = 0.81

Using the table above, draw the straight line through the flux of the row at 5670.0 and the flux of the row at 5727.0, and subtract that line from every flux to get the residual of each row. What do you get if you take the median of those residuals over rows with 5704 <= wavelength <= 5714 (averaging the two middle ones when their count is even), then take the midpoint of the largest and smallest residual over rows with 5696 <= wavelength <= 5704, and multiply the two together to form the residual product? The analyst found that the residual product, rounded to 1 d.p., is -1.1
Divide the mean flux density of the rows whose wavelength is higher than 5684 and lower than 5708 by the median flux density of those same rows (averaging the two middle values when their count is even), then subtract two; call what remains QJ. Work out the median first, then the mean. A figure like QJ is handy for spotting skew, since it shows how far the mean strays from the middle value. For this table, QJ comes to -0.98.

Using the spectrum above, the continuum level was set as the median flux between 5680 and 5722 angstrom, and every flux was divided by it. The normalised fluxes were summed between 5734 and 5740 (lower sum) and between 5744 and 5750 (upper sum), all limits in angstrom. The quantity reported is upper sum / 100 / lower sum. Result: 0.0102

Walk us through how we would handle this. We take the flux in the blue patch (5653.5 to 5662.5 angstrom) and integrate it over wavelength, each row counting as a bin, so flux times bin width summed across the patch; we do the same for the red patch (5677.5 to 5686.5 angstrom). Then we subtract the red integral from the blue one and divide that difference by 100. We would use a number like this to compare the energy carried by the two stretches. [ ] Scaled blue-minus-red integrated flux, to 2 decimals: -0.12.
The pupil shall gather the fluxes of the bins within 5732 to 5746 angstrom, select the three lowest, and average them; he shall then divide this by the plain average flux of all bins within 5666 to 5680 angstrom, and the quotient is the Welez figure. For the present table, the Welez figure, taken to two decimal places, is 1.00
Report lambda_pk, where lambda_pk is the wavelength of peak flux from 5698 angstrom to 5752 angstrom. 5748.0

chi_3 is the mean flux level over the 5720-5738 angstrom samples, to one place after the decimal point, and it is 27.9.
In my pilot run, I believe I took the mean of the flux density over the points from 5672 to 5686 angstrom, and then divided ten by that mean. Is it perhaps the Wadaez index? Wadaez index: 0.377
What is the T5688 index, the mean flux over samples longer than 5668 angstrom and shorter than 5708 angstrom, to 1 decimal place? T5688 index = 25.8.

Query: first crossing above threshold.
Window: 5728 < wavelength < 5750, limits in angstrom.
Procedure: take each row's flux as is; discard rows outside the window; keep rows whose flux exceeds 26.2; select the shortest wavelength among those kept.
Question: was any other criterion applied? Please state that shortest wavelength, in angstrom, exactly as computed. 5730.0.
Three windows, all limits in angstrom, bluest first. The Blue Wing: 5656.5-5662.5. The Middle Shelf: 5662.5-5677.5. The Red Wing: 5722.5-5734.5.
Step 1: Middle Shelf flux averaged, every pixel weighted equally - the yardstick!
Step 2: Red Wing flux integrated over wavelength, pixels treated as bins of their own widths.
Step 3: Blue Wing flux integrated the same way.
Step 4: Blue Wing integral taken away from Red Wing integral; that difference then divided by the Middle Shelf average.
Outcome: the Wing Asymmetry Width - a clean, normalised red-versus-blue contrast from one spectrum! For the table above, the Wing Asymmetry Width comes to 7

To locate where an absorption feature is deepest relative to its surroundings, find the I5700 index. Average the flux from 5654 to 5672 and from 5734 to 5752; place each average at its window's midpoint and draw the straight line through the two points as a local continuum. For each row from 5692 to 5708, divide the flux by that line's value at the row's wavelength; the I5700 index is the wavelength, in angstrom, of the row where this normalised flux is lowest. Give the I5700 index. 5706.0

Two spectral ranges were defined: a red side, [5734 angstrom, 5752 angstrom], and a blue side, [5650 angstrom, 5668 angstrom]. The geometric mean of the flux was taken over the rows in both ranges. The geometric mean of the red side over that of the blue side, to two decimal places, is 1.05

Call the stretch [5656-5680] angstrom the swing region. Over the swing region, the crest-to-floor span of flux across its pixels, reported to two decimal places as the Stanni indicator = 3.72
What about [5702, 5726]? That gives 5.93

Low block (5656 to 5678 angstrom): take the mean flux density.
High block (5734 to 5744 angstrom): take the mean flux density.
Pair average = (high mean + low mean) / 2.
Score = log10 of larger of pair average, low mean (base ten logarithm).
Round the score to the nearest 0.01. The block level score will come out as 1.43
